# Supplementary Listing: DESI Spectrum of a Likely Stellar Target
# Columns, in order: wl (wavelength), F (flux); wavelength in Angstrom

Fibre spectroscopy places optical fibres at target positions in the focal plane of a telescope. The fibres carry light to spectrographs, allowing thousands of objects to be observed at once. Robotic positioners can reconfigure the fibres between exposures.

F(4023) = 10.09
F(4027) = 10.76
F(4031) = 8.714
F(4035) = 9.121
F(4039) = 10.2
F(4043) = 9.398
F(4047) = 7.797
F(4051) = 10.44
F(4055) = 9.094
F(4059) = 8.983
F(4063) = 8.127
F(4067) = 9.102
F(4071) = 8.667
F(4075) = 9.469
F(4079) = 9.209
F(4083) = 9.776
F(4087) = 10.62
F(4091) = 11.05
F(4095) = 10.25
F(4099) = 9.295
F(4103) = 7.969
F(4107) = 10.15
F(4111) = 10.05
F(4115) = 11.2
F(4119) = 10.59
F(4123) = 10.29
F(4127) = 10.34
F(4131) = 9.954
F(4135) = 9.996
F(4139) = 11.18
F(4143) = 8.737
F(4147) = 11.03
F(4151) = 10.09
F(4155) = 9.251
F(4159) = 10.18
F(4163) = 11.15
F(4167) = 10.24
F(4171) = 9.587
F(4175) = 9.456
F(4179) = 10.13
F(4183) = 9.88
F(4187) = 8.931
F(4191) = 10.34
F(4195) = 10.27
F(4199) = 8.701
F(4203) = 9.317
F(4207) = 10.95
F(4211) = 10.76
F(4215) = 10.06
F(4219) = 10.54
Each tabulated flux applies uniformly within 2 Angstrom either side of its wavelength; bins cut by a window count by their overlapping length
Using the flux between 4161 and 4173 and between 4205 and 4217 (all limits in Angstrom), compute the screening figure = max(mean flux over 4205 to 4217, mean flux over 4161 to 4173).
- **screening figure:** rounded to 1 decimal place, 10.6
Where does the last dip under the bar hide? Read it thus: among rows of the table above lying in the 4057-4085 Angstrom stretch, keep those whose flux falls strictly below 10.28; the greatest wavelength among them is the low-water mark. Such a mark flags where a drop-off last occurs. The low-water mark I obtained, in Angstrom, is 4083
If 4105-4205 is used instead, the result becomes 4203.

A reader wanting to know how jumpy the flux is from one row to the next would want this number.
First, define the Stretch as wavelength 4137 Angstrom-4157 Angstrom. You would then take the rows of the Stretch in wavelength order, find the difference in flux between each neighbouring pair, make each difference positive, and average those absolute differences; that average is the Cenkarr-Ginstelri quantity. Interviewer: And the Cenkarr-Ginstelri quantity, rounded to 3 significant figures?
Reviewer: 1.63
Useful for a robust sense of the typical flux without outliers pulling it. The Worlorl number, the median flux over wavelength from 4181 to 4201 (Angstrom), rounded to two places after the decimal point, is 9.88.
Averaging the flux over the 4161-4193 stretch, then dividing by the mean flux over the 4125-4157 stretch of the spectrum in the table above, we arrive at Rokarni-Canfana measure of 0.99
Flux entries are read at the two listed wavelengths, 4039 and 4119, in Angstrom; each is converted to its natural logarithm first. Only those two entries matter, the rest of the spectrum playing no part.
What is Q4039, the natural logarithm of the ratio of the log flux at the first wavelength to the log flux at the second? -0.016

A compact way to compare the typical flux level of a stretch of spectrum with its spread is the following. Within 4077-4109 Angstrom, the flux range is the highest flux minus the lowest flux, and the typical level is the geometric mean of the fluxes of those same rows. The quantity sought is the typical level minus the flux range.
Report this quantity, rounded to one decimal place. 6.7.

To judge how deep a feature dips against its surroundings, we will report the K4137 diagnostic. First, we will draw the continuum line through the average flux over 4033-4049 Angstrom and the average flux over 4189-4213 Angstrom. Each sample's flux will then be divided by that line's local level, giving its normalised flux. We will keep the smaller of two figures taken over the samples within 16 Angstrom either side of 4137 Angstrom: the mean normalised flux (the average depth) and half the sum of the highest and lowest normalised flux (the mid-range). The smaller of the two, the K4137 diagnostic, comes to 1.03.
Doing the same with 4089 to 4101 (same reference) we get 1.08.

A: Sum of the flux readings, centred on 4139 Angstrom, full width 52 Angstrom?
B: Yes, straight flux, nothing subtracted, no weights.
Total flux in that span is 134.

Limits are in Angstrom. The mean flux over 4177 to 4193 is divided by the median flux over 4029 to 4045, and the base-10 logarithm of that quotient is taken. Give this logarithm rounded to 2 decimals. 0.03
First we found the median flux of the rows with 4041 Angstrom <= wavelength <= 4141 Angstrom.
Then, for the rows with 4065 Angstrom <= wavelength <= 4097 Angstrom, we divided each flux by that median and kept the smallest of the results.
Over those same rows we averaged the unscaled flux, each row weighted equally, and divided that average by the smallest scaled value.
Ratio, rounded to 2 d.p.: 11.22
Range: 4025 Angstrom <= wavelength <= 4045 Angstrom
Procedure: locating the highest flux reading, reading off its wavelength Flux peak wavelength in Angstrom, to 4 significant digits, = 4027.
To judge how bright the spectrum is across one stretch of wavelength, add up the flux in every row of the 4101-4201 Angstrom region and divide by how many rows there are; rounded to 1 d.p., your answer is 10.0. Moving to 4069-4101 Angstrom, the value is 9.8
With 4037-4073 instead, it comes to 9.1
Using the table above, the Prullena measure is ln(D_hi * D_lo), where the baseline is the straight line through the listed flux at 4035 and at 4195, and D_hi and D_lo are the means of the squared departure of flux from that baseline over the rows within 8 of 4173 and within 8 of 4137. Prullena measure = -1.94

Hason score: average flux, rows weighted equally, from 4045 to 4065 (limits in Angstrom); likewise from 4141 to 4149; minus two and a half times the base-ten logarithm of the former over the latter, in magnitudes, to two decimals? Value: 0.12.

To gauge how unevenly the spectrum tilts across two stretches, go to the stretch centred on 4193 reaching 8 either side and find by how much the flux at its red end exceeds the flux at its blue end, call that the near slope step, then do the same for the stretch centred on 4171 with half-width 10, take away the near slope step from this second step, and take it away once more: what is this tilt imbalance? -1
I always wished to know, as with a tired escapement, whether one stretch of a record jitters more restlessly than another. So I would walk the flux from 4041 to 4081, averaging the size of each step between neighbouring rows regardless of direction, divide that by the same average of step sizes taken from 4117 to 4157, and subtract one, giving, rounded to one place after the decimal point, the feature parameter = 0.1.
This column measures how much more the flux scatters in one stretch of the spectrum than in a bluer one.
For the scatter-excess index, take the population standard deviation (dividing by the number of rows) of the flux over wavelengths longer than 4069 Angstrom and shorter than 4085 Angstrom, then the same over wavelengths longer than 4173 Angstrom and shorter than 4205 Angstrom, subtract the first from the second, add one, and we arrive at 1.17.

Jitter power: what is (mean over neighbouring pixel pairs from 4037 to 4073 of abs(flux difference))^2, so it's 1.20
